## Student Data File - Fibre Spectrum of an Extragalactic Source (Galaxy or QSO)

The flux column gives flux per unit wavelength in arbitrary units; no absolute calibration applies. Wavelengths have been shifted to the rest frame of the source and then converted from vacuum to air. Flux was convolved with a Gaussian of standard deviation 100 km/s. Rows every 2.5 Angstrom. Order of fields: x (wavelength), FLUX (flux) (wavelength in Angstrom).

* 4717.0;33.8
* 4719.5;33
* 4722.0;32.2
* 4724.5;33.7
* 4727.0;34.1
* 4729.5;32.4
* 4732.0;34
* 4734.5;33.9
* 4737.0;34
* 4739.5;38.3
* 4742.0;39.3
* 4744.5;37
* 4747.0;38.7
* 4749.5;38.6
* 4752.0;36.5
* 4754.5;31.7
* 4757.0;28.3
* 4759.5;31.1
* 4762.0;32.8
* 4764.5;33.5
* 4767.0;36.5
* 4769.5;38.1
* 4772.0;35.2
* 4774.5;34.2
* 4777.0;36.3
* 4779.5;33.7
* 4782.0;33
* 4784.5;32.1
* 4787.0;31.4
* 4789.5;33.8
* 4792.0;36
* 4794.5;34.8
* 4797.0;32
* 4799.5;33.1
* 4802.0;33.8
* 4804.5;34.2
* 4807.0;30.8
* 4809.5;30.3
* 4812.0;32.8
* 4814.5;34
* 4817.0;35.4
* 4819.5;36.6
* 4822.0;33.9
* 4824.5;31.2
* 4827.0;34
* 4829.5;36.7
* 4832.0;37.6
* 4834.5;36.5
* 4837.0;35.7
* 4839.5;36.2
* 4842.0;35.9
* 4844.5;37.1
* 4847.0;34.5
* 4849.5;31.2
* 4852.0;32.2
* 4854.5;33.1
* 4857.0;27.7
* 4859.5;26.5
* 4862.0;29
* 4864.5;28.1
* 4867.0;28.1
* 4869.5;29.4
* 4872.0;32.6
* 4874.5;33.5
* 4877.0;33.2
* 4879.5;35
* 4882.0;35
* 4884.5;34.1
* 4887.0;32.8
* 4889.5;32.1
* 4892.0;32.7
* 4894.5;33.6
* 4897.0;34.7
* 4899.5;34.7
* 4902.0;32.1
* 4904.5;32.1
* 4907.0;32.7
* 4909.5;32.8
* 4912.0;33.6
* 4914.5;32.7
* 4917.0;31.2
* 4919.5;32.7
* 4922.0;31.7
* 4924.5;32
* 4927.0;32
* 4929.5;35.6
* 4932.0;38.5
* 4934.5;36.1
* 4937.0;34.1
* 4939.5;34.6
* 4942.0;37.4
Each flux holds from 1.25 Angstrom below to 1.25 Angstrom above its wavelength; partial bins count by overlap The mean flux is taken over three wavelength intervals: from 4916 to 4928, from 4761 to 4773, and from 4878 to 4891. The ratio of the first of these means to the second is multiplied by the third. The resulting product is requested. 30.6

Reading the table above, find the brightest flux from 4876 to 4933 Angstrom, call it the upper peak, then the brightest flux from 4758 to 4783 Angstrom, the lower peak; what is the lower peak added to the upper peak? 76.6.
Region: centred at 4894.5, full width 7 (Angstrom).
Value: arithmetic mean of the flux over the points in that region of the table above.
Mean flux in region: 34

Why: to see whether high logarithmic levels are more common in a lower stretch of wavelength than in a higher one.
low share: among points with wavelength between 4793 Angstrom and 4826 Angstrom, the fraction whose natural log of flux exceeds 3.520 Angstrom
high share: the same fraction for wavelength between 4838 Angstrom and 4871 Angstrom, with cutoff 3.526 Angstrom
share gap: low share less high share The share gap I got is 0.23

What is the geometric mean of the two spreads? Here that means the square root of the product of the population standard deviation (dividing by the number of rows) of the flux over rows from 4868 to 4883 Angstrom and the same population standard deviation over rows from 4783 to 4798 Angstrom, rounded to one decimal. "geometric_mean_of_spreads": 1.8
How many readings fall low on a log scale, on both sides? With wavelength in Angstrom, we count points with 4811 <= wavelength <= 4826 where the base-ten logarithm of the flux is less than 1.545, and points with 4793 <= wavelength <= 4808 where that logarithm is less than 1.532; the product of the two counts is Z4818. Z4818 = 16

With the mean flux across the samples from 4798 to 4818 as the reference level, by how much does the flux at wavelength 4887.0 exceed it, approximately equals -0.2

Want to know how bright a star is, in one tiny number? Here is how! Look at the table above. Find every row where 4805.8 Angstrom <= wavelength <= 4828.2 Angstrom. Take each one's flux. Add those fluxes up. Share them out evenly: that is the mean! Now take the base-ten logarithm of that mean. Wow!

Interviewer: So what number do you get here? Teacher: 1.521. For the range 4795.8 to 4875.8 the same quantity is 1.518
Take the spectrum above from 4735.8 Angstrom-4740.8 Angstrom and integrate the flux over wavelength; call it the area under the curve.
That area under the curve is 181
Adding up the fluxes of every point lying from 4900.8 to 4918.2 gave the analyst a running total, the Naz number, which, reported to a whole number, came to 227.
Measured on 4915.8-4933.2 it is 234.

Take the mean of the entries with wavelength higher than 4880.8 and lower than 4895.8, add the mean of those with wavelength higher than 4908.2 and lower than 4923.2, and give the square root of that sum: 8.11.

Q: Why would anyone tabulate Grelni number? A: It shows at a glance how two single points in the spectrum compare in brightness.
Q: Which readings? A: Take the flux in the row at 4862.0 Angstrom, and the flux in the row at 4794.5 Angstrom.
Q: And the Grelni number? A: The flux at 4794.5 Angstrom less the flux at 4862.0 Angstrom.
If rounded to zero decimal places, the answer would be 6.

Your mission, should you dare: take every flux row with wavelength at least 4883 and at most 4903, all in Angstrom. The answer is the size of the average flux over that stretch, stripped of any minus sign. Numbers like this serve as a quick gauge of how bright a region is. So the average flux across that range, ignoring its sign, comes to 33.4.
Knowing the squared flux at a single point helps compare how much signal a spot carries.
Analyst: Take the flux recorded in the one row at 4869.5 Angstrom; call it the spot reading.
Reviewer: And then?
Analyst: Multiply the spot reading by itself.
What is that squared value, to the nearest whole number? 864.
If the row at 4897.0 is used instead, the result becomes 1204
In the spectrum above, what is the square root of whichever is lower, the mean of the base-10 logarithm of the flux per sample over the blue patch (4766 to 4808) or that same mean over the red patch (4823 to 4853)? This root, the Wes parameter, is 1.24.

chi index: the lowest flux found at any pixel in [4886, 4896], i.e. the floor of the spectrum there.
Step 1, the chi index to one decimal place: 32.1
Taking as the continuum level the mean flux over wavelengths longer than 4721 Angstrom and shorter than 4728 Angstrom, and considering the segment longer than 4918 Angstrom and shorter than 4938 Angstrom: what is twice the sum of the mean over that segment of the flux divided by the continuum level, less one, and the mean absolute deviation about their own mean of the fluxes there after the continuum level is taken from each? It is 4.0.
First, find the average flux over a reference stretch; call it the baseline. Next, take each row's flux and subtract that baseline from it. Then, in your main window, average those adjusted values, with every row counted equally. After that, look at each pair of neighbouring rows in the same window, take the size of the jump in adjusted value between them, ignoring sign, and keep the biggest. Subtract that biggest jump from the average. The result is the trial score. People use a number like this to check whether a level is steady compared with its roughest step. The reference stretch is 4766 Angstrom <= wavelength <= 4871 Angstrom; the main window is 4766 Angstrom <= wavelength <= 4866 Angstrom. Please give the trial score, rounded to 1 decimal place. -5.2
